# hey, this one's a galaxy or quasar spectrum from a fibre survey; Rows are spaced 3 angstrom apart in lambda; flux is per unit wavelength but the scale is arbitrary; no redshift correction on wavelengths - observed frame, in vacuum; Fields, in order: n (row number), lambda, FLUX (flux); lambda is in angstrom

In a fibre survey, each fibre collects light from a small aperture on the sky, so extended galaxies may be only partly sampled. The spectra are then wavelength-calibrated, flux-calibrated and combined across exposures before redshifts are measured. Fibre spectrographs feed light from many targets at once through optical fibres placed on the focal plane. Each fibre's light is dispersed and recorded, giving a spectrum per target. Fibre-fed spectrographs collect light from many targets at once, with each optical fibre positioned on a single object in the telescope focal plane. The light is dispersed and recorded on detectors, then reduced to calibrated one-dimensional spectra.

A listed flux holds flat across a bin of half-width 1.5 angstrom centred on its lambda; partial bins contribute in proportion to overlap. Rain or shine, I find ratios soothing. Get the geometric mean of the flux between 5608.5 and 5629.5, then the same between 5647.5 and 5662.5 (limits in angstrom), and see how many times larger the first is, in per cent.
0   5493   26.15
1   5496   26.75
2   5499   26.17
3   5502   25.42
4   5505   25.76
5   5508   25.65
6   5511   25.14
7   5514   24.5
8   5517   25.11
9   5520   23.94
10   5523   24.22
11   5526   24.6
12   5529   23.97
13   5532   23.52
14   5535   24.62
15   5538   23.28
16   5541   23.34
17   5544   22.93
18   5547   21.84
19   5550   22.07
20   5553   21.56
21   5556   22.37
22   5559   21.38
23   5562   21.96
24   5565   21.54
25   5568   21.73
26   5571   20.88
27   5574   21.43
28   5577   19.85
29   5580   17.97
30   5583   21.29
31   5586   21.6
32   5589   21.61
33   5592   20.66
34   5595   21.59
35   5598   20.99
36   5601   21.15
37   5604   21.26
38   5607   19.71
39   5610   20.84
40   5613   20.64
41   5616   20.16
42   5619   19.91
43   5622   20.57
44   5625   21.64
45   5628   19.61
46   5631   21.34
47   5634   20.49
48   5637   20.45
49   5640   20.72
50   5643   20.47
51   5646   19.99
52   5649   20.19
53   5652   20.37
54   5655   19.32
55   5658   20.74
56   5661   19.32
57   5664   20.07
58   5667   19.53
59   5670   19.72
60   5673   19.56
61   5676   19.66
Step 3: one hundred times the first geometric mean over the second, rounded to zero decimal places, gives 102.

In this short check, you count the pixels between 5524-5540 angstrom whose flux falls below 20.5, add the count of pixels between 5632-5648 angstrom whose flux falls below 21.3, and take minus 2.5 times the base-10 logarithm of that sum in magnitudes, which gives -1.75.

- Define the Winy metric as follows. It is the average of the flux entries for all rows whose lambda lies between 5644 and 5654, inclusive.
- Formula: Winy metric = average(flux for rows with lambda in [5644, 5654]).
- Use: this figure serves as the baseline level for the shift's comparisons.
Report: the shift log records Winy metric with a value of 20.2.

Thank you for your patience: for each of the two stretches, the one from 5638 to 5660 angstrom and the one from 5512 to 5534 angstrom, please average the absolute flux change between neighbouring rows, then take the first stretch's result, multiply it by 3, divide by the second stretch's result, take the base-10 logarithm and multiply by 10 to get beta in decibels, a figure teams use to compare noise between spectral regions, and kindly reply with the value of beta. 4.8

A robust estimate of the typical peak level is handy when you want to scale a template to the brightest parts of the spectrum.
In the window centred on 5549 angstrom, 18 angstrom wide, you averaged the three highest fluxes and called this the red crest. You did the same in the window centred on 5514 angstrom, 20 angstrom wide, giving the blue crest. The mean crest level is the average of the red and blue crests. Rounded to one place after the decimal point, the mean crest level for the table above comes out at 24.2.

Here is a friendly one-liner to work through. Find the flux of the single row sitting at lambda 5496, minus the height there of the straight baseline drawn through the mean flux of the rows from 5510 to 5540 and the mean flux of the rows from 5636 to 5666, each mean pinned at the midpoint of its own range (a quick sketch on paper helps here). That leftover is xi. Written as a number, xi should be 1.5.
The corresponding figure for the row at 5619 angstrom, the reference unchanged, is -1.3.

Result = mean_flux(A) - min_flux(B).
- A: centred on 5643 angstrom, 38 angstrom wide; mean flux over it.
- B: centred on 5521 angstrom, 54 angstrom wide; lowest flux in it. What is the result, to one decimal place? -1.5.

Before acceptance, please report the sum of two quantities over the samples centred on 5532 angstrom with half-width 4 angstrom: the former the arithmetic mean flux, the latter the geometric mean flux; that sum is 48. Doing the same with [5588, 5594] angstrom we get 42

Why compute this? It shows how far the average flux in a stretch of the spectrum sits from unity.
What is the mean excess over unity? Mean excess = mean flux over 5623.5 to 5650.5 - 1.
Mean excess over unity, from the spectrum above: 19.5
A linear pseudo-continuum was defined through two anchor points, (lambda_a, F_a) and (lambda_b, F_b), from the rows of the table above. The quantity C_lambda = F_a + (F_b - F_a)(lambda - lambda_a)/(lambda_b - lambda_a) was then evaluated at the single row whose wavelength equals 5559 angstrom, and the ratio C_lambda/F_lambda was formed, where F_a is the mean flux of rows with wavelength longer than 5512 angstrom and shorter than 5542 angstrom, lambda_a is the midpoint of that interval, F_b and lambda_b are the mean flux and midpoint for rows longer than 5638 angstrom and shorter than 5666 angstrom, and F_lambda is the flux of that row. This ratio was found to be 1.08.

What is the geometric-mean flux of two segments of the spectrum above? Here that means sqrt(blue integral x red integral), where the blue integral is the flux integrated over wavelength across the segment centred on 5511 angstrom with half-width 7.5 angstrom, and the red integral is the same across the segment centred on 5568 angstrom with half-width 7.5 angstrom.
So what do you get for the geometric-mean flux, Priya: 349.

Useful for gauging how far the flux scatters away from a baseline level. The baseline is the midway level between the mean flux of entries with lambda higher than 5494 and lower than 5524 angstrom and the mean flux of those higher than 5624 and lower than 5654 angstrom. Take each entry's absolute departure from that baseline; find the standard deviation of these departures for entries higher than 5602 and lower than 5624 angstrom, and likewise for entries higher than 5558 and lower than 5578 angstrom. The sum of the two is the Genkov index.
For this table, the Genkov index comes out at 1.2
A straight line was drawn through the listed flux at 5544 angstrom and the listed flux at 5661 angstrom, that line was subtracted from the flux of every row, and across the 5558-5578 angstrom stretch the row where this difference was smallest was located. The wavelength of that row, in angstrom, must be 5577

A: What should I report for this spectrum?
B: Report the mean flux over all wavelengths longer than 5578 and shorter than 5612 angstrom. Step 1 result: 20.8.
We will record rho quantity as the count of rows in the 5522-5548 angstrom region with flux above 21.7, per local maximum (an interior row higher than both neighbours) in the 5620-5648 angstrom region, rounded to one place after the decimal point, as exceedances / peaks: 3.0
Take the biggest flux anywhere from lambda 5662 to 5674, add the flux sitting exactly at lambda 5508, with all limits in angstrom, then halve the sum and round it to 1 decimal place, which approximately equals 22.9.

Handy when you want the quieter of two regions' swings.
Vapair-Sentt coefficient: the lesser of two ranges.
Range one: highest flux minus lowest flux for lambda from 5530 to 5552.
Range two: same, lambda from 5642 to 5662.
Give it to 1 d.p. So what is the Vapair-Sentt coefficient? 1.4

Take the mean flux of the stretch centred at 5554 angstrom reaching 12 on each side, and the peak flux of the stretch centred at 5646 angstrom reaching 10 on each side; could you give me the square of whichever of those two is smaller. 429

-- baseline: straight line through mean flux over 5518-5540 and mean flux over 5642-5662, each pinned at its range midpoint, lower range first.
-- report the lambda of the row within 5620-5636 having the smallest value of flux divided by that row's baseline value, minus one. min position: 5628 angstrom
